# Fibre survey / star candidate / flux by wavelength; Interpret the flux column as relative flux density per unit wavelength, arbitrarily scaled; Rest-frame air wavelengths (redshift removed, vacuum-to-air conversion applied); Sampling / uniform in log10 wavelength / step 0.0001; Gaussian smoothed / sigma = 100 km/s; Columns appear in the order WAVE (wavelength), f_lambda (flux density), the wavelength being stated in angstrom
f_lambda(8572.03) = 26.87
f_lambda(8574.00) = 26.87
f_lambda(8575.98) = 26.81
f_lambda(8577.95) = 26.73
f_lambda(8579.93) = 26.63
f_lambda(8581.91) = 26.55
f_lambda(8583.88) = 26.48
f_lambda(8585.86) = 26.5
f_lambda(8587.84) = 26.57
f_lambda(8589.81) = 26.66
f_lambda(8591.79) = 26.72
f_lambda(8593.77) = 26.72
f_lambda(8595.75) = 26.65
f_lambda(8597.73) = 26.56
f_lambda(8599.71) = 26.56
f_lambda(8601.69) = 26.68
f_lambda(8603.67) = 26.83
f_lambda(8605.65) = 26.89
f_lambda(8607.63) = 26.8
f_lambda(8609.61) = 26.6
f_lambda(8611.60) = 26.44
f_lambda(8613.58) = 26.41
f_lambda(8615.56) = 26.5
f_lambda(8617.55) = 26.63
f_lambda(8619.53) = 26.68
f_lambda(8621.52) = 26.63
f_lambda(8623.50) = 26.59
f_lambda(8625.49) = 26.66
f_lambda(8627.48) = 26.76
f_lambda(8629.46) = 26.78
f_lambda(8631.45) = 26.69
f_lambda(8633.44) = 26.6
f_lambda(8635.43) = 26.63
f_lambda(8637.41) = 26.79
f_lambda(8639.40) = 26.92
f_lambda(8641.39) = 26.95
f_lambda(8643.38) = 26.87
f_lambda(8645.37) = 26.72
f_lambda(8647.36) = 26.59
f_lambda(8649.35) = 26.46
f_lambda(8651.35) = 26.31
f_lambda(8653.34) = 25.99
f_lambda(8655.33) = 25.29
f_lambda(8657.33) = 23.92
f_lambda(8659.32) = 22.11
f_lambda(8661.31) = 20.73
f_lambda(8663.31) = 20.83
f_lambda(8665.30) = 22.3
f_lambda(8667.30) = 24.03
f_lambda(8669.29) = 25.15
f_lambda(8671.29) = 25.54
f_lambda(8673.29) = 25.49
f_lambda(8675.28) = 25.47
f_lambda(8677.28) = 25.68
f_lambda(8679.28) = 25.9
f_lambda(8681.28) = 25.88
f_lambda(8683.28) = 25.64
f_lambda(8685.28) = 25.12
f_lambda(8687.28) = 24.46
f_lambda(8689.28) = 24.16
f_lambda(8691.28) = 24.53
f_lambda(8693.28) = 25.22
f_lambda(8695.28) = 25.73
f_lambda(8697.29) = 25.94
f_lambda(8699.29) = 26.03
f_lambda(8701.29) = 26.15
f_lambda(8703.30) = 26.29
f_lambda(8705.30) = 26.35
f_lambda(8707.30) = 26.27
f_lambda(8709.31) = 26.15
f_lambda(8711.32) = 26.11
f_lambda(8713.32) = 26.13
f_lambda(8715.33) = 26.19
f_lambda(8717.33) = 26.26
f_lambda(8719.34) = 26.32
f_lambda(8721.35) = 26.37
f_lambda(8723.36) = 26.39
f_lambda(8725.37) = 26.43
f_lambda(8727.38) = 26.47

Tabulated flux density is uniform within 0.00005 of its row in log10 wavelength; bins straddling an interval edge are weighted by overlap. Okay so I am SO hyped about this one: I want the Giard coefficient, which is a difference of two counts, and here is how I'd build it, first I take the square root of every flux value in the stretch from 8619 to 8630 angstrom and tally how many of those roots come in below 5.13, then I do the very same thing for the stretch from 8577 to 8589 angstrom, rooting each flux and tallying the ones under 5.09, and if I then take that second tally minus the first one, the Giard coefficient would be 0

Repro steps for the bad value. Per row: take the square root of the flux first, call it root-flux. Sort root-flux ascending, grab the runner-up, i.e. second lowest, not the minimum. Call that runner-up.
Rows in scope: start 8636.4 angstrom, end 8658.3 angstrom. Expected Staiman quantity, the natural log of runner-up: 1.62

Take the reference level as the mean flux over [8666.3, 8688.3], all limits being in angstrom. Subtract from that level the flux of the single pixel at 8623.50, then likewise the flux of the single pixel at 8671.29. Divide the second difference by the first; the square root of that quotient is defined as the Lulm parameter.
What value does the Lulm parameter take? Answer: 0.43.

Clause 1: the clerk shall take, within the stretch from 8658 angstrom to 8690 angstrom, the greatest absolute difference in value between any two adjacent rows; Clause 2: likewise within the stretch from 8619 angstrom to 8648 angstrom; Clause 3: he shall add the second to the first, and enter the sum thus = 1.9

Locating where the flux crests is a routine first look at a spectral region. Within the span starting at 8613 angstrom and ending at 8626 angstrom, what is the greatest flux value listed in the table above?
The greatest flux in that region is 26.68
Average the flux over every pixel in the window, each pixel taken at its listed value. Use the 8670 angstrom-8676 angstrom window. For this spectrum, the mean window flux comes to 25.5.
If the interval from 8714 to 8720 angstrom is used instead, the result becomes 26.3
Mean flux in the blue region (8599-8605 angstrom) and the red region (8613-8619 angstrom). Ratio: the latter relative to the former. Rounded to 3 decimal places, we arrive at 0.993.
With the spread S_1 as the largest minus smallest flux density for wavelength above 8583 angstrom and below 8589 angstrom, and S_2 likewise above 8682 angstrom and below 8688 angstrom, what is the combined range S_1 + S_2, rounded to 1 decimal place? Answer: 1.3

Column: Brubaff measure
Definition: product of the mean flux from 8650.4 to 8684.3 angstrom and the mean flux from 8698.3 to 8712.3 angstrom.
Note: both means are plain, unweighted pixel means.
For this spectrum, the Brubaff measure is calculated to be 641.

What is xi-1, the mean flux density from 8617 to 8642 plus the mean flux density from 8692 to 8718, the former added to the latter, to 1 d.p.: 52.8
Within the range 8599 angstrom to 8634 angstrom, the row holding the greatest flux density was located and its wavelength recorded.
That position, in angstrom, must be 8605.65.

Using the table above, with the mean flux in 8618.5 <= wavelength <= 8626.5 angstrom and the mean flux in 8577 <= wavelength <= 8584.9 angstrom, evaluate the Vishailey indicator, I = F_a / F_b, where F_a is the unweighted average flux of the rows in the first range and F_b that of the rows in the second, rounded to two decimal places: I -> 1.00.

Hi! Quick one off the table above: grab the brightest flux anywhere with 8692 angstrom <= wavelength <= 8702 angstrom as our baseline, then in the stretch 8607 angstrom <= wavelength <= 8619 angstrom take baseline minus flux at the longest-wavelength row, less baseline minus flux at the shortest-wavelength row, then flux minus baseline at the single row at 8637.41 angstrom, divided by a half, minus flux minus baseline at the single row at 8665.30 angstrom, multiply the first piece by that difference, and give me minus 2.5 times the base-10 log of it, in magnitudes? 0.1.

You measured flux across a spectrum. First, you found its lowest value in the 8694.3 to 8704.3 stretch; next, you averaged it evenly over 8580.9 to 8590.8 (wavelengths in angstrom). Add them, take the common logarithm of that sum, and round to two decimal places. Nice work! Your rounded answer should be 1.72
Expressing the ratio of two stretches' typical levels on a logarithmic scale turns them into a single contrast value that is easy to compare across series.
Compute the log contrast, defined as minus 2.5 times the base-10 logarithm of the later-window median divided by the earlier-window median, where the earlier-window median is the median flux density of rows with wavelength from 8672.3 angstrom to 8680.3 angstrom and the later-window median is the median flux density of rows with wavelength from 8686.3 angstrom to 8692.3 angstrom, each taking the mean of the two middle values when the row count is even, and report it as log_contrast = 0.049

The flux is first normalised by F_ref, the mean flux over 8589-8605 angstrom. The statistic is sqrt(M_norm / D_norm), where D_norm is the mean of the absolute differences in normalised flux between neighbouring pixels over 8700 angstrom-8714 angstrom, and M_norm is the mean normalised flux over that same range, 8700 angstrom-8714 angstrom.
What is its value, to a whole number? 18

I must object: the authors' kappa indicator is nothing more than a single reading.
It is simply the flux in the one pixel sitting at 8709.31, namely 26.15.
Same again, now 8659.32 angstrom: 22.11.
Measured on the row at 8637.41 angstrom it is 26.79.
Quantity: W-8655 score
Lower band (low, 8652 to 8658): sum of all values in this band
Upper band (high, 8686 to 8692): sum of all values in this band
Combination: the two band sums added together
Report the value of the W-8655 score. 148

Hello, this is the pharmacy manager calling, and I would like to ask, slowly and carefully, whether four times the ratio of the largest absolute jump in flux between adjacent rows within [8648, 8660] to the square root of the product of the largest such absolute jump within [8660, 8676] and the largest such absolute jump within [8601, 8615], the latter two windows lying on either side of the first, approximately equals 12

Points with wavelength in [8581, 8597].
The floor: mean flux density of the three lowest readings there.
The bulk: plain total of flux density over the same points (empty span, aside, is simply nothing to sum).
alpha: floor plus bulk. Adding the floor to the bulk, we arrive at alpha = 239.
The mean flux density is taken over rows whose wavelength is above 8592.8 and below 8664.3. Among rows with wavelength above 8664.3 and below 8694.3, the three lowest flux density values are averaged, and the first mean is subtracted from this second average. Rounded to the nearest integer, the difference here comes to -3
